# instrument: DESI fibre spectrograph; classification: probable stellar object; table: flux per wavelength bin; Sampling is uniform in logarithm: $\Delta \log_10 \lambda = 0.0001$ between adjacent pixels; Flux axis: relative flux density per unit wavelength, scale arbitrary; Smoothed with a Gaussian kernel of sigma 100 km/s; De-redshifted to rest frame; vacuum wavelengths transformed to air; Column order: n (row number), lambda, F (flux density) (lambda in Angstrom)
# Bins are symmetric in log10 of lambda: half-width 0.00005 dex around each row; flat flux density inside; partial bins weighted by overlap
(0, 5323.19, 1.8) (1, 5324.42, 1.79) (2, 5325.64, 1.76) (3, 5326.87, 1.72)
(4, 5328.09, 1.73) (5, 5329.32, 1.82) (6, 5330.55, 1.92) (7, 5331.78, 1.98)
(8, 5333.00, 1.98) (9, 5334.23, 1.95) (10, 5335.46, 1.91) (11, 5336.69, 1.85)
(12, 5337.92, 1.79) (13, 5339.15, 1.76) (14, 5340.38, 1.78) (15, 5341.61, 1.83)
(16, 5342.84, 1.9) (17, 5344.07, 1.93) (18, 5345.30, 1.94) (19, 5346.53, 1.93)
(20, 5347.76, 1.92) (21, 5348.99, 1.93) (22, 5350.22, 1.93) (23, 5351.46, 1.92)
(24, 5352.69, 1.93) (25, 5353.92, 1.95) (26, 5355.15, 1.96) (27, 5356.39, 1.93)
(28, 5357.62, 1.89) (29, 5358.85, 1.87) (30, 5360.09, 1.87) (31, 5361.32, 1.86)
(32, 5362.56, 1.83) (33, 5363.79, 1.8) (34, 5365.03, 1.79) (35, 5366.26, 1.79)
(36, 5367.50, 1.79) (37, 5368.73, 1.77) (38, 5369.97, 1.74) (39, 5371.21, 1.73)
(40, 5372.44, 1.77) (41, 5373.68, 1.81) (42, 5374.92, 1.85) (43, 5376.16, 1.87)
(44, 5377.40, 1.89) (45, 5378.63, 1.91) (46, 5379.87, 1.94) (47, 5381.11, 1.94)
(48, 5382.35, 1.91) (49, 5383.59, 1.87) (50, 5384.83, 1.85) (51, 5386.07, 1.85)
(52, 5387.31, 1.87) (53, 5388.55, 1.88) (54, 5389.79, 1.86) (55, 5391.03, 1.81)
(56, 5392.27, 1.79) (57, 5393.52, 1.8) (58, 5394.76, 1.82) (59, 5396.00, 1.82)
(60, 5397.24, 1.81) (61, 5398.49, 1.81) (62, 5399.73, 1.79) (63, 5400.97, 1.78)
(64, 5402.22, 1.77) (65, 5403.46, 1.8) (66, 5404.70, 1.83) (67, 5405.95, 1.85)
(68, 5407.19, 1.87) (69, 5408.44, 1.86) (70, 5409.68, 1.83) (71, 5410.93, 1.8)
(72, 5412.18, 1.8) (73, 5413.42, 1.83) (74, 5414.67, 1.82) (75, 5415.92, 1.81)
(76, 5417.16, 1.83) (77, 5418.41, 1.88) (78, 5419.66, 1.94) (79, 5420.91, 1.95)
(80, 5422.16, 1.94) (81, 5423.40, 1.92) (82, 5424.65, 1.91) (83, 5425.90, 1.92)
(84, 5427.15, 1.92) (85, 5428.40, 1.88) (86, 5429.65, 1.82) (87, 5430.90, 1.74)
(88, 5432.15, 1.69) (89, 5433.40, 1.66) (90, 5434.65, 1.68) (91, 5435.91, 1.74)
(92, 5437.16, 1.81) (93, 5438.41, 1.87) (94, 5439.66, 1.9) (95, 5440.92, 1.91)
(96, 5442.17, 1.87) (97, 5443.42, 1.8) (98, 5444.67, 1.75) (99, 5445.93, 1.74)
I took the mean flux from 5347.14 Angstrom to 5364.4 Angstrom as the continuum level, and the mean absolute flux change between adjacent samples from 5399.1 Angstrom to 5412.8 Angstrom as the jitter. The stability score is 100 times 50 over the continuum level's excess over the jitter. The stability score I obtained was 2659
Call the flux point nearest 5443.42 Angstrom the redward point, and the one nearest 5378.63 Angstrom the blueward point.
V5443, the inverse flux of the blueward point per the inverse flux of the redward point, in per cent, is 94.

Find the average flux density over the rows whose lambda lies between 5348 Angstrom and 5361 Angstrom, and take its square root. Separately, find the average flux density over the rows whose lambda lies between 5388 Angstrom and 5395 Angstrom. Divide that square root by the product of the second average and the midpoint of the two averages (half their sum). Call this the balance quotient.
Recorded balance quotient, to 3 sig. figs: 0.405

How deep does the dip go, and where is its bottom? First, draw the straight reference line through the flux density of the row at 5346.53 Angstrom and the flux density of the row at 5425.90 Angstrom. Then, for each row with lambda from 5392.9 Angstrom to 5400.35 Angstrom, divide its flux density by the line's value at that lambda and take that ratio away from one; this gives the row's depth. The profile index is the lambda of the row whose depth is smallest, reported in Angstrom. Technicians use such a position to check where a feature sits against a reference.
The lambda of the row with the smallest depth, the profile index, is 5396.00 Angstrom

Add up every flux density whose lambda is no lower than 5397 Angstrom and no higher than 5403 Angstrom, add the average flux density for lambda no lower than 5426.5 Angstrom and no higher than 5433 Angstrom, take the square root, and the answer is 3.28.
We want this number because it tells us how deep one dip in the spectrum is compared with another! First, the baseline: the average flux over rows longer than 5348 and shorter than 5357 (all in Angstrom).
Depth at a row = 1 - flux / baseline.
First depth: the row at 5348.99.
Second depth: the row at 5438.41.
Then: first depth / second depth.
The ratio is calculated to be 0.1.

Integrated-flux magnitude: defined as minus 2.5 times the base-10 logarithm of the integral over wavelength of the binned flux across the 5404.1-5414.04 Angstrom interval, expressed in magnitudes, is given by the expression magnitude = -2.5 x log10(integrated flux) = -3.15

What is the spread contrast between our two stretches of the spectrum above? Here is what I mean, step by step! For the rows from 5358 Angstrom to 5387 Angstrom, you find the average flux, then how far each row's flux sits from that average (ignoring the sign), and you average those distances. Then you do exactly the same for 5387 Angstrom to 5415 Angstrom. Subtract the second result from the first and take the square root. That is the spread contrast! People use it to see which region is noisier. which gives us 0.16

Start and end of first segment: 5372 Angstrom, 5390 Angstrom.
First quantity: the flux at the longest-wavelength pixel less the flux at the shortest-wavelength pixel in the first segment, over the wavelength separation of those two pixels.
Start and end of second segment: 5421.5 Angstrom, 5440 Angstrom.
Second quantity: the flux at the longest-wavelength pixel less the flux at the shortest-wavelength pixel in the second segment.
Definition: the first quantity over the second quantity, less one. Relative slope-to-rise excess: -1.13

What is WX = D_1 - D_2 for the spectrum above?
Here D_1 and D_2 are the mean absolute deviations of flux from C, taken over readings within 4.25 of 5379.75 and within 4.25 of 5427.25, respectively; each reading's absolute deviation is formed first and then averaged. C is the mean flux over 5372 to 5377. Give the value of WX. 0.006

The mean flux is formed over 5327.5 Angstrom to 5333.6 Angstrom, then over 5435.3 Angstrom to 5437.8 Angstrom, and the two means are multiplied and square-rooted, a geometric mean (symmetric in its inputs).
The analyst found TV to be 1.83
